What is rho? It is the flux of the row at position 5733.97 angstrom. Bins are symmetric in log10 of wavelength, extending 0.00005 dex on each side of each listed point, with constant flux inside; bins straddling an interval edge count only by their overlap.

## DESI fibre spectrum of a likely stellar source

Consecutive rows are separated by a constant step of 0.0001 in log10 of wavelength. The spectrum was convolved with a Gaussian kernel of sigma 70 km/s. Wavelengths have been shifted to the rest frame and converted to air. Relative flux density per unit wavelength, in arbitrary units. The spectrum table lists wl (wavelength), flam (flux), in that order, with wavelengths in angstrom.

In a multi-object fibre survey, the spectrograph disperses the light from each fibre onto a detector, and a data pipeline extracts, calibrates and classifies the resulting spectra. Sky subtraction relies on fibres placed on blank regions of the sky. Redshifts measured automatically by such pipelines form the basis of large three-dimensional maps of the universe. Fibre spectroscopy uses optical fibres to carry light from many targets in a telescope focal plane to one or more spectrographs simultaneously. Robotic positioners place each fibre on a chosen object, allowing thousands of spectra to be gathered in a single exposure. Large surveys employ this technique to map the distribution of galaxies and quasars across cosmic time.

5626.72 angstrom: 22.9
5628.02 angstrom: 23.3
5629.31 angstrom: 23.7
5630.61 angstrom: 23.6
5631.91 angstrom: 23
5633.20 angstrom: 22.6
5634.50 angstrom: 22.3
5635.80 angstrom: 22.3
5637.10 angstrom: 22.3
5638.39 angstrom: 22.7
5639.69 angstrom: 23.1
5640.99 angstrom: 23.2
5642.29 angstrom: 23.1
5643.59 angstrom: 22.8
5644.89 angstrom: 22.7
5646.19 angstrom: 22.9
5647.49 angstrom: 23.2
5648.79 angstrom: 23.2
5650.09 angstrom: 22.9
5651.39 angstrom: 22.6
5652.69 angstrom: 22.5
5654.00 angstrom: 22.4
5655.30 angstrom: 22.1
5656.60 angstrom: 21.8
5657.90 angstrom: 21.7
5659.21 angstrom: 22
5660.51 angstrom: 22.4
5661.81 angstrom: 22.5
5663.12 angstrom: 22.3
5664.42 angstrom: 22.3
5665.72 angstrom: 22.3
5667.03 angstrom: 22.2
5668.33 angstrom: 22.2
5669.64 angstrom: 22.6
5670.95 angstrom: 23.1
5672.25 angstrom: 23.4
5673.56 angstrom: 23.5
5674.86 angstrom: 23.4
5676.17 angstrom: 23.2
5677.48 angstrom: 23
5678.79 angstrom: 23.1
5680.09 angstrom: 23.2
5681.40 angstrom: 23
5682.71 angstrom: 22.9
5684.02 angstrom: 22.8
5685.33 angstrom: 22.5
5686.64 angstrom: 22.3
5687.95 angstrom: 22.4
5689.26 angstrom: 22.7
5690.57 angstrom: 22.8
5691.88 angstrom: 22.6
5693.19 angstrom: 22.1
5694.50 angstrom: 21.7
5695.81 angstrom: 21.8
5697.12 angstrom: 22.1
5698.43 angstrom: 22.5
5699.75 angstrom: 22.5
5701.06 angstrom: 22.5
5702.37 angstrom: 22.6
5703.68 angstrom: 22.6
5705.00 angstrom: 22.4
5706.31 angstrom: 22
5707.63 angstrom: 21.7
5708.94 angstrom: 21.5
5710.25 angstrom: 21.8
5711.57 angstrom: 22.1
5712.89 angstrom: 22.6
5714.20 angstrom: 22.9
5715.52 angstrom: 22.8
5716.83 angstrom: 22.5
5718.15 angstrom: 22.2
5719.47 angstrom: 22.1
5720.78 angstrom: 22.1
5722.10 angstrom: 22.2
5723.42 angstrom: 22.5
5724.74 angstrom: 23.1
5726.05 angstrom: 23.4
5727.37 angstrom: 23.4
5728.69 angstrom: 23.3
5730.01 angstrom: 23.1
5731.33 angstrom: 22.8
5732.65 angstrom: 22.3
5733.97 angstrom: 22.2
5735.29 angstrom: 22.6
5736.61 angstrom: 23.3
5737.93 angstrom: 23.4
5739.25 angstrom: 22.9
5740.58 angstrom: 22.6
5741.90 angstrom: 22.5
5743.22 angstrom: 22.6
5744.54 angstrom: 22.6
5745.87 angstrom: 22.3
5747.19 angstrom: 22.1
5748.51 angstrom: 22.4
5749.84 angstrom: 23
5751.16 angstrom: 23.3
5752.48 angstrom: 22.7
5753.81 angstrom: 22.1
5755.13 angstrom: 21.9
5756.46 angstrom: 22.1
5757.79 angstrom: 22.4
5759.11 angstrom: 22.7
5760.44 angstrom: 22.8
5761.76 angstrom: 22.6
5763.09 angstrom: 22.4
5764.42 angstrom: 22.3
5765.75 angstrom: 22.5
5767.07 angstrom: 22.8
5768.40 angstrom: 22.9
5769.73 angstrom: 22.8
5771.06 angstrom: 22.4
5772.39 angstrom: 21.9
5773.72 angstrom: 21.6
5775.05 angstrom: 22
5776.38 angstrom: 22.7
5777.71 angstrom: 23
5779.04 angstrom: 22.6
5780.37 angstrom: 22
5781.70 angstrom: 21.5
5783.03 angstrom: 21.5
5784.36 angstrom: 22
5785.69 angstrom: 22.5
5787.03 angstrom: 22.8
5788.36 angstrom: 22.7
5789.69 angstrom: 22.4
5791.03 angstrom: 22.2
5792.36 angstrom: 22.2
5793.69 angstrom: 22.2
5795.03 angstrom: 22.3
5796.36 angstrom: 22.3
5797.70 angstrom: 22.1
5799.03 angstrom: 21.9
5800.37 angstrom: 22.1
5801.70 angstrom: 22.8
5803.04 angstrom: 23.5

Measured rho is 22.2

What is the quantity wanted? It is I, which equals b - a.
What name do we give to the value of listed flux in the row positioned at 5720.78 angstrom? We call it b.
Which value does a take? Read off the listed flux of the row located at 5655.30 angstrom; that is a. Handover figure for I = 0.0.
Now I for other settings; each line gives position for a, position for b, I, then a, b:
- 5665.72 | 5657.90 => -0.6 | 22.3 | 21.7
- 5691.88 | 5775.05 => -0.6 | 22.6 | 22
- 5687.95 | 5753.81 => -0.3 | 22.4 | 22.1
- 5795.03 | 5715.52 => 0.5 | 22.3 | 22.8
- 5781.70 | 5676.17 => 1.7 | 21.5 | 23.2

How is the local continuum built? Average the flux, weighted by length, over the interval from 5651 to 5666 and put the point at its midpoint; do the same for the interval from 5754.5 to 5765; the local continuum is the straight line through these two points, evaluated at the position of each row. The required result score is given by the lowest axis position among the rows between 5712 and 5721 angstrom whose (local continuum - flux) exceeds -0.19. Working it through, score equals 5716.83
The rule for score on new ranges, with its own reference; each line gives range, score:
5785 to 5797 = 5785.69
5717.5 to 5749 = 5718.15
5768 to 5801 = 5771.06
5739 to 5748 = 5741.90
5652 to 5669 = 5654.00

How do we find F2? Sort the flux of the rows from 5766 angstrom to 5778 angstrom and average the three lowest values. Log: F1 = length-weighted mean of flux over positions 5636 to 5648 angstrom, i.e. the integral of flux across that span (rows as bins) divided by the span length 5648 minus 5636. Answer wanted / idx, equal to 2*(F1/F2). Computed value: 2.09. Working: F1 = 22.9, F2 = 21.8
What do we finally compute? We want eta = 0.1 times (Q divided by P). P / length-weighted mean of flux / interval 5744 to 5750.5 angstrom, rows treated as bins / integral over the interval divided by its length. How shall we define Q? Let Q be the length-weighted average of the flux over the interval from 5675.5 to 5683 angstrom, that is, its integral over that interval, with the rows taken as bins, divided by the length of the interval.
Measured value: 0.103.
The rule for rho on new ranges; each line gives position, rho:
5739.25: 22.9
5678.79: 23.1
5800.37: 22.1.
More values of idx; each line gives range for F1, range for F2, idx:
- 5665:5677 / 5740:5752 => 2.05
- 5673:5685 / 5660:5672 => 2.08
